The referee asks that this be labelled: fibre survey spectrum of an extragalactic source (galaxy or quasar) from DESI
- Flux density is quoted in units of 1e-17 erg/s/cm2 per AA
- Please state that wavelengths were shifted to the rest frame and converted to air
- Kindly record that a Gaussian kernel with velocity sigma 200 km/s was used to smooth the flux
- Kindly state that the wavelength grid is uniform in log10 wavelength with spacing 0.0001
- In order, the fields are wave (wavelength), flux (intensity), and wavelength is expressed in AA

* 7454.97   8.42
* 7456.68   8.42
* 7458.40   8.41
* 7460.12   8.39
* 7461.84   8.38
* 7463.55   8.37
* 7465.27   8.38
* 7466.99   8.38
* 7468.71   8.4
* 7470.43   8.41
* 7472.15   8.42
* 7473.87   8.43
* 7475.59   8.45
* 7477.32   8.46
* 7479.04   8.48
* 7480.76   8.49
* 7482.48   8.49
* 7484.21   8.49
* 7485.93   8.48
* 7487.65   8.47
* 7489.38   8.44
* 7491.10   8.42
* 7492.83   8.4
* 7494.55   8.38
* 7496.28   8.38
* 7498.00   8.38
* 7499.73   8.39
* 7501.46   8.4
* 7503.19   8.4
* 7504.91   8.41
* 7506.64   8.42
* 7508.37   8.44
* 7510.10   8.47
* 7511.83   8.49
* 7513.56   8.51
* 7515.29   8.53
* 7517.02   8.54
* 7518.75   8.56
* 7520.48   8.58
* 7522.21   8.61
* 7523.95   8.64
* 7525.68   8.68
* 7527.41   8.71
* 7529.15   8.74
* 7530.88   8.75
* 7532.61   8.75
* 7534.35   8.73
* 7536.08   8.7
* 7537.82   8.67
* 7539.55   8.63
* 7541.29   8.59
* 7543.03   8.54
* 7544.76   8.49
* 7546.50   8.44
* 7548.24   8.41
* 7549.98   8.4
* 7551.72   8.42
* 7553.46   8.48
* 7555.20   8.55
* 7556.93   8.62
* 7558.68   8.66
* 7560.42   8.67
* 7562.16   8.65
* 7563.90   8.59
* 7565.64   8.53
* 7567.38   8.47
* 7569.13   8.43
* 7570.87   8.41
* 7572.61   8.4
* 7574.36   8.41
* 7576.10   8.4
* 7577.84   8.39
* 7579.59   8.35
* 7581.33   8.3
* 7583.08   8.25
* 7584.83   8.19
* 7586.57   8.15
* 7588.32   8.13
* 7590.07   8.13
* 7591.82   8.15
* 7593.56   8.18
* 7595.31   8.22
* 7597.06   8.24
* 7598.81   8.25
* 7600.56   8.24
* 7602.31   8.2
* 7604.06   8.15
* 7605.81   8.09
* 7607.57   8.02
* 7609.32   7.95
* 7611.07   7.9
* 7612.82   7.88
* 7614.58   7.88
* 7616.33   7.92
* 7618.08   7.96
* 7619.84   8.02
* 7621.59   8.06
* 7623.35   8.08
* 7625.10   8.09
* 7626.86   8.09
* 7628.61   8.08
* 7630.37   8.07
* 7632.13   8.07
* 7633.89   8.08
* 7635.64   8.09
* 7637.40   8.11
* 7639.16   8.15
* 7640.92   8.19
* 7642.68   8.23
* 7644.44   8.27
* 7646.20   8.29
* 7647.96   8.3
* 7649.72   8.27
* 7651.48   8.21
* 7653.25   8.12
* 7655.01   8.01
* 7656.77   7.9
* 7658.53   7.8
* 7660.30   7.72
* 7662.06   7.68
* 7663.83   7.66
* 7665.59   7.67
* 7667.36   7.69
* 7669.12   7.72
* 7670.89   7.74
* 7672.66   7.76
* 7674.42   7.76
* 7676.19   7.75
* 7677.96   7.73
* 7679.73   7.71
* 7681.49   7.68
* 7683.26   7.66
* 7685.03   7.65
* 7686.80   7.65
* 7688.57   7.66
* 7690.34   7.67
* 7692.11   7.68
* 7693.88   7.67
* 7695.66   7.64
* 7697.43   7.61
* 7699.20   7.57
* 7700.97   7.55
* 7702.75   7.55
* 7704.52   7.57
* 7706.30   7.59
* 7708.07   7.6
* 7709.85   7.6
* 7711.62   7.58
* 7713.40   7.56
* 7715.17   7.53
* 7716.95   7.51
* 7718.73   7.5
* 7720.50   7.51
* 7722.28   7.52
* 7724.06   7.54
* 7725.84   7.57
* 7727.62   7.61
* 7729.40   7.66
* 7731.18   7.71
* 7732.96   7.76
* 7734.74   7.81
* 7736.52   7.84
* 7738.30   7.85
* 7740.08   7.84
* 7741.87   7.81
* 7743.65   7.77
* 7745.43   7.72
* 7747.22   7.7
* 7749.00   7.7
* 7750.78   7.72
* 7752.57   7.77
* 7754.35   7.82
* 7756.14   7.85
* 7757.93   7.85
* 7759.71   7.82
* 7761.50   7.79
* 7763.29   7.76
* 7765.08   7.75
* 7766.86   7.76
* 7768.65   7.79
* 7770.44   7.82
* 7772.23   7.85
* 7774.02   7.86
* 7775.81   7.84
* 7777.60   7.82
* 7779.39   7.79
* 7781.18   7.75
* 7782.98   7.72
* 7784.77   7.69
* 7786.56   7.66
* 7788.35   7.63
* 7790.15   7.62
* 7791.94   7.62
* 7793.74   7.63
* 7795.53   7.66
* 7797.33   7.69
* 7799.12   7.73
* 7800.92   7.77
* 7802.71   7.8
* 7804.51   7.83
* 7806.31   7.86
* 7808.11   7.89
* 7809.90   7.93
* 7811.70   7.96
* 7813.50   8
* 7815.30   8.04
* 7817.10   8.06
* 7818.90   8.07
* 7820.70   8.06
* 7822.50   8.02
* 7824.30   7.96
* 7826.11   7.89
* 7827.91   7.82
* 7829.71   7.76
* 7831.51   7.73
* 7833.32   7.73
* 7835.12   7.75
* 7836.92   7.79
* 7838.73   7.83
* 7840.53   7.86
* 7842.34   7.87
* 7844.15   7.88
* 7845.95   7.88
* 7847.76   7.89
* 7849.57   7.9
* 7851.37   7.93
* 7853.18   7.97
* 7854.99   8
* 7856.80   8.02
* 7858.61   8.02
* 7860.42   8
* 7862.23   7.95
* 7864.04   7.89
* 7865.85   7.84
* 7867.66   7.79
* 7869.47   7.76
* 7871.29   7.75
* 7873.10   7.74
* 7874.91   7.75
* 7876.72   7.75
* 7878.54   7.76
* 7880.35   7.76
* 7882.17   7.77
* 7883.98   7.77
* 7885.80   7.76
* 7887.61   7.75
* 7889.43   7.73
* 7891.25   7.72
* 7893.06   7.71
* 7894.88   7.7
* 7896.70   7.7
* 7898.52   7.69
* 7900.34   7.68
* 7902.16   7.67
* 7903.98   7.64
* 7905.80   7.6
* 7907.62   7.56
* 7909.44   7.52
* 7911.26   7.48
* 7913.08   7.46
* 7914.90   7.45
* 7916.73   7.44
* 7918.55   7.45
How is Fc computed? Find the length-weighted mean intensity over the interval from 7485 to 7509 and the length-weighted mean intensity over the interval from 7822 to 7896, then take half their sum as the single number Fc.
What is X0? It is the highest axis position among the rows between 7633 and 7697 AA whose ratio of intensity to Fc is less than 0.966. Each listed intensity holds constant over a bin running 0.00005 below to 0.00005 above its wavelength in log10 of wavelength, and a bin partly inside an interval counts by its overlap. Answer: 7695.66 AA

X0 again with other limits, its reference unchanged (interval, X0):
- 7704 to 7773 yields 7770.44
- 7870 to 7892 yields 7891.25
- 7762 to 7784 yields 7782.98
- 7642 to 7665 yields 7663.83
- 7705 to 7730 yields 7729.40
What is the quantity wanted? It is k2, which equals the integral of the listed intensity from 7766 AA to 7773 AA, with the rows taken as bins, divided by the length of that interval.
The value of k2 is 7.80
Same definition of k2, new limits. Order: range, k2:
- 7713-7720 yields 7.53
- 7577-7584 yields 8.31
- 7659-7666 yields 7.69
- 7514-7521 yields 8.55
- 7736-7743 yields 7.83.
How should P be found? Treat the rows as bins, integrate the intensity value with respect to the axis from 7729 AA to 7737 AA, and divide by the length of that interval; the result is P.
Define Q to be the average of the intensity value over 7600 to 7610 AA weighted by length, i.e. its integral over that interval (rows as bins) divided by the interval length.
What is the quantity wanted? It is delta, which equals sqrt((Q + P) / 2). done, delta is 2.82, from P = 7.76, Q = 8.1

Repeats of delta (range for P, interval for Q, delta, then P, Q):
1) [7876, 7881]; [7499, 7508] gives 2.84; 7.75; 8.4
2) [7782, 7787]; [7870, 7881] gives 2.78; 7.69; 7.8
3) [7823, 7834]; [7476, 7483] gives 2.85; 7.82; 8.5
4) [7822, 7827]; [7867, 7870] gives 2.80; 7.94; 7.8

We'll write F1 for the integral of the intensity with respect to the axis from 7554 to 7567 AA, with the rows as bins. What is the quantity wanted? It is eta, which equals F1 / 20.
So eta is 5.6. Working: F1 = 112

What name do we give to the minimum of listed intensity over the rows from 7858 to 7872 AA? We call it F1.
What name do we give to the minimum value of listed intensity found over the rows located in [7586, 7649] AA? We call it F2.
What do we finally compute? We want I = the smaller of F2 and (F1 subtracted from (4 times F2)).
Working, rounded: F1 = 7.75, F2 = 7.88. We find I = 7.88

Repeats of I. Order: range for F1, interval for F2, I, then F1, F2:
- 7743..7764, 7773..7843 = 7.62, 7.7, 7.62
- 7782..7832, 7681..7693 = 7.65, 7.62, 7.65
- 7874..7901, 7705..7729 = 7.50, 7.68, 7.5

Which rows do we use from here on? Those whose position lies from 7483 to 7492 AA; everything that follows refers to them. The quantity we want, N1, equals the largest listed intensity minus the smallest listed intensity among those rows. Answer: 0.07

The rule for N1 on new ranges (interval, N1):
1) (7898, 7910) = 0.17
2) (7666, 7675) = 0.07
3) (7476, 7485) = 0.03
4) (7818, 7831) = 0.31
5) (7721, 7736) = 0.29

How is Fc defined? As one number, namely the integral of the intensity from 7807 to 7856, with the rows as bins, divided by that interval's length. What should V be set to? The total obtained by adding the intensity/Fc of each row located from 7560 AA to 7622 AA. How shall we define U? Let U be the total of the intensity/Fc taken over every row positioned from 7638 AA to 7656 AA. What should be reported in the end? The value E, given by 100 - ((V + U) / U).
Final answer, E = 95.4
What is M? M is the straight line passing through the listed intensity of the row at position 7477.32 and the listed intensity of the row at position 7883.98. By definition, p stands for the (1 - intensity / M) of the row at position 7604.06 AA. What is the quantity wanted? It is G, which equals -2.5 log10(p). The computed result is 4.8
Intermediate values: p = 0.012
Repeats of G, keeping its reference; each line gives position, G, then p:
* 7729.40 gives 3.3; 0.046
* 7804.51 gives 5.1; 0.009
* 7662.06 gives 3.1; 0.057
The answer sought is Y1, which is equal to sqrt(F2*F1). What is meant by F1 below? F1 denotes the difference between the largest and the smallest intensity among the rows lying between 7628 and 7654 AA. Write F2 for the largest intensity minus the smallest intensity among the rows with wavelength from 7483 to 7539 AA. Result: 0.292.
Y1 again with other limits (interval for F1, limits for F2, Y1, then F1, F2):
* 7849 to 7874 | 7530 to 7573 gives 0.313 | 0.28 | 0.35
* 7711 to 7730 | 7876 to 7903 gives 0.126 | 0.16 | 0.10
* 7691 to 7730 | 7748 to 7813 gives 0.247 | 0.18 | 0.34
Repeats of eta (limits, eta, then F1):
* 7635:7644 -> 3.7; 73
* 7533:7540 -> 3.0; 61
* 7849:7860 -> 4.4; 88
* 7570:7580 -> 4.2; 84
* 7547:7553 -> 2.5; 50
